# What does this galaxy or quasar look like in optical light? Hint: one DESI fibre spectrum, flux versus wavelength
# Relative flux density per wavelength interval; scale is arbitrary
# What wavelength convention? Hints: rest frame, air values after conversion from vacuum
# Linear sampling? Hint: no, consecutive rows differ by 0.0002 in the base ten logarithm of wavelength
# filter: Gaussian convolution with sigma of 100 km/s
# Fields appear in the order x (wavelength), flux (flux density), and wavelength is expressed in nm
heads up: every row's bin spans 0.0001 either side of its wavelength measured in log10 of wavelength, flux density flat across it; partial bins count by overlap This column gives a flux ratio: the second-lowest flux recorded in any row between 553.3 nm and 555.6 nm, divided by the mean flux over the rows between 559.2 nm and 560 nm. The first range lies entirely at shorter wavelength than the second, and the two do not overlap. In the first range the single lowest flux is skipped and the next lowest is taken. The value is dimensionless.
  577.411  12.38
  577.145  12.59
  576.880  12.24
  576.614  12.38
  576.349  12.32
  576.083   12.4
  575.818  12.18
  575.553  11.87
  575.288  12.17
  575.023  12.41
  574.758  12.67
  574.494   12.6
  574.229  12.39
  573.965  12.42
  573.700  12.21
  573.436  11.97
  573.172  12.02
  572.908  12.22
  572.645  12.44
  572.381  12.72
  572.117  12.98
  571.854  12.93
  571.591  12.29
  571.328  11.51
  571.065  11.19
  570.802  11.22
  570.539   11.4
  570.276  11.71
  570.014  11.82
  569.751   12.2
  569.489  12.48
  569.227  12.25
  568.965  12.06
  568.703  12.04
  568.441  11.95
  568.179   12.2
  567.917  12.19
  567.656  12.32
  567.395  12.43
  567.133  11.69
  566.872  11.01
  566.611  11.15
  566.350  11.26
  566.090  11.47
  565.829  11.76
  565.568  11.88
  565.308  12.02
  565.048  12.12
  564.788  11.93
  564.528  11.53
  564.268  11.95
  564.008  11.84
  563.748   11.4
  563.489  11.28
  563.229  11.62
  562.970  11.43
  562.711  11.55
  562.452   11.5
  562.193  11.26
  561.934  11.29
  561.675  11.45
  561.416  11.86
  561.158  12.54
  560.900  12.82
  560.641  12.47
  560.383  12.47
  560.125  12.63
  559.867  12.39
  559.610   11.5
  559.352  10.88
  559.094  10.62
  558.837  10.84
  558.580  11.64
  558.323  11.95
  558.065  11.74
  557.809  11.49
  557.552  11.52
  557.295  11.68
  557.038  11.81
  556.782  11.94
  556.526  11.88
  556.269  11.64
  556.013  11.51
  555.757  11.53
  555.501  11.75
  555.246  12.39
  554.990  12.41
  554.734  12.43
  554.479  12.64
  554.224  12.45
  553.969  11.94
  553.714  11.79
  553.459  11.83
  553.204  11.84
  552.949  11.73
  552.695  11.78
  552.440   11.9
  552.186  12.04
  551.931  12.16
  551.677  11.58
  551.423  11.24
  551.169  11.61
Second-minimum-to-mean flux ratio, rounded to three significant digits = 1.02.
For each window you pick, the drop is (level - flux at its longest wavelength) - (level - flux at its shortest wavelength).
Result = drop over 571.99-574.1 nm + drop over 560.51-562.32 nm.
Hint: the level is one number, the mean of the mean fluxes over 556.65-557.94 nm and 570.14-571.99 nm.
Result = 1.8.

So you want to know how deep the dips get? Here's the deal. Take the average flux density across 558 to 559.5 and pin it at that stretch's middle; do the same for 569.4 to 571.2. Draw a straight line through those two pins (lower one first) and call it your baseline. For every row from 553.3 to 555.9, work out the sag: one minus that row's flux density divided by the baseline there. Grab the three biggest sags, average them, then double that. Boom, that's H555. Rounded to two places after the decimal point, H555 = -0.10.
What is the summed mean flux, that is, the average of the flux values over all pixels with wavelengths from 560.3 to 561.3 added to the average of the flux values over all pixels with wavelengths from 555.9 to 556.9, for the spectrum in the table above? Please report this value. 24.3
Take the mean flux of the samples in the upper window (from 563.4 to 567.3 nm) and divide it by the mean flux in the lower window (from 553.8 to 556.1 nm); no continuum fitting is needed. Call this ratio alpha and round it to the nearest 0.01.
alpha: 0.96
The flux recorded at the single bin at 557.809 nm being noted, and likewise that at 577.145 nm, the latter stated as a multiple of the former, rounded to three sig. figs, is 1.10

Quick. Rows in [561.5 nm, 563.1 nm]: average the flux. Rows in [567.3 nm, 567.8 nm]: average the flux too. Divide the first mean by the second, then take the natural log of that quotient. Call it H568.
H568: -0.081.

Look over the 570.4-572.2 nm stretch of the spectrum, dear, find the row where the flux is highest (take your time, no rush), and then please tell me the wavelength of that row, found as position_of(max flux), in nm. 572.117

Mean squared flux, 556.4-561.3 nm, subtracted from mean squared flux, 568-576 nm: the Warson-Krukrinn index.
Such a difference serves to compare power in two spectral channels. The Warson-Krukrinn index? 7.5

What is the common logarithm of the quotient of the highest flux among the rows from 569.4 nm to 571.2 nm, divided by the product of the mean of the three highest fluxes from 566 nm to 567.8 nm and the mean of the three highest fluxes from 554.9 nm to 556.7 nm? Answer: -1.08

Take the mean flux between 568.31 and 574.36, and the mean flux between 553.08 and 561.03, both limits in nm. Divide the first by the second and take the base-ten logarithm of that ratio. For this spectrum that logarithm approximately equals 0.0080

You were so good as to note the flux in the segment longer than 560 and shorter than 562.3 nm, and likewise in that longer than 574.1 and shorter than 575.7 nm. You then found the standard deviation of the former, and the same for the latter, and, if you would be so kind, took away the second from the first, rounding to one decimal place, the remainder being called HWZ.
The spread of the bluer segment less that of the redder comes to 0.3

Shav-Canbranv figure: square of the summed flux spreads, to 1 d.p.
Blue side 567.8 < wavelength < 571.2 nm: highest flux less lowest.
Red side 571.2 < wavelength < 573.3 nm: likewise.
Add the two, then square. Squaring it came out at 7.6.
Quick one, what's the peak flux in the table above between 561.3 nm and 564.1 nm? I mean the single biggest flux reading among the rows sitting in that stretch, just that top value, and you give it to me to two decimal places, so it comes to 11.86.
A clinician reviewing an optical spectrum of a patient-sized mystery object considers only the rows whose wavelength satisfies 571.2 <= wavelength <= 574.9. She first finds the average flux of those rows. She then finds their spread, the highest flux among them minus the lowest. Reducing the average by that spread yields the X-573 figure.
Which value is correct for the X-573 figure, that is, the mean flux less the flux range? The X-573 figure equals 10.9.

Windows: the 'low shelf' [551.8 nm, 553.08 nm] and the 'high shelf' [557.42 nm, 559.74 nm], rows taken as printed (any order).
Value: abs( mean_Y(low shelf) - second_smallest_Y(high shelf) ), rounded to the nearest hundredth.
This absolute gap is 1.08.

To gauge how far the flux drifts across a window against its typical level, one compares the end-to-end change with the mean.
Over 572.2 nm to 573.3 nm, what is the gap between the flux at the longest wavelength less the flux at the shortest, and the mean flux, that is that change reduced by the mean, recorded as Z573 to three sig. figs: -13.1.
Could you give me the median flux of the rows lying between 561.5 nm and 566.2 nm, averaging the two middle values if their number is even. 11.5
